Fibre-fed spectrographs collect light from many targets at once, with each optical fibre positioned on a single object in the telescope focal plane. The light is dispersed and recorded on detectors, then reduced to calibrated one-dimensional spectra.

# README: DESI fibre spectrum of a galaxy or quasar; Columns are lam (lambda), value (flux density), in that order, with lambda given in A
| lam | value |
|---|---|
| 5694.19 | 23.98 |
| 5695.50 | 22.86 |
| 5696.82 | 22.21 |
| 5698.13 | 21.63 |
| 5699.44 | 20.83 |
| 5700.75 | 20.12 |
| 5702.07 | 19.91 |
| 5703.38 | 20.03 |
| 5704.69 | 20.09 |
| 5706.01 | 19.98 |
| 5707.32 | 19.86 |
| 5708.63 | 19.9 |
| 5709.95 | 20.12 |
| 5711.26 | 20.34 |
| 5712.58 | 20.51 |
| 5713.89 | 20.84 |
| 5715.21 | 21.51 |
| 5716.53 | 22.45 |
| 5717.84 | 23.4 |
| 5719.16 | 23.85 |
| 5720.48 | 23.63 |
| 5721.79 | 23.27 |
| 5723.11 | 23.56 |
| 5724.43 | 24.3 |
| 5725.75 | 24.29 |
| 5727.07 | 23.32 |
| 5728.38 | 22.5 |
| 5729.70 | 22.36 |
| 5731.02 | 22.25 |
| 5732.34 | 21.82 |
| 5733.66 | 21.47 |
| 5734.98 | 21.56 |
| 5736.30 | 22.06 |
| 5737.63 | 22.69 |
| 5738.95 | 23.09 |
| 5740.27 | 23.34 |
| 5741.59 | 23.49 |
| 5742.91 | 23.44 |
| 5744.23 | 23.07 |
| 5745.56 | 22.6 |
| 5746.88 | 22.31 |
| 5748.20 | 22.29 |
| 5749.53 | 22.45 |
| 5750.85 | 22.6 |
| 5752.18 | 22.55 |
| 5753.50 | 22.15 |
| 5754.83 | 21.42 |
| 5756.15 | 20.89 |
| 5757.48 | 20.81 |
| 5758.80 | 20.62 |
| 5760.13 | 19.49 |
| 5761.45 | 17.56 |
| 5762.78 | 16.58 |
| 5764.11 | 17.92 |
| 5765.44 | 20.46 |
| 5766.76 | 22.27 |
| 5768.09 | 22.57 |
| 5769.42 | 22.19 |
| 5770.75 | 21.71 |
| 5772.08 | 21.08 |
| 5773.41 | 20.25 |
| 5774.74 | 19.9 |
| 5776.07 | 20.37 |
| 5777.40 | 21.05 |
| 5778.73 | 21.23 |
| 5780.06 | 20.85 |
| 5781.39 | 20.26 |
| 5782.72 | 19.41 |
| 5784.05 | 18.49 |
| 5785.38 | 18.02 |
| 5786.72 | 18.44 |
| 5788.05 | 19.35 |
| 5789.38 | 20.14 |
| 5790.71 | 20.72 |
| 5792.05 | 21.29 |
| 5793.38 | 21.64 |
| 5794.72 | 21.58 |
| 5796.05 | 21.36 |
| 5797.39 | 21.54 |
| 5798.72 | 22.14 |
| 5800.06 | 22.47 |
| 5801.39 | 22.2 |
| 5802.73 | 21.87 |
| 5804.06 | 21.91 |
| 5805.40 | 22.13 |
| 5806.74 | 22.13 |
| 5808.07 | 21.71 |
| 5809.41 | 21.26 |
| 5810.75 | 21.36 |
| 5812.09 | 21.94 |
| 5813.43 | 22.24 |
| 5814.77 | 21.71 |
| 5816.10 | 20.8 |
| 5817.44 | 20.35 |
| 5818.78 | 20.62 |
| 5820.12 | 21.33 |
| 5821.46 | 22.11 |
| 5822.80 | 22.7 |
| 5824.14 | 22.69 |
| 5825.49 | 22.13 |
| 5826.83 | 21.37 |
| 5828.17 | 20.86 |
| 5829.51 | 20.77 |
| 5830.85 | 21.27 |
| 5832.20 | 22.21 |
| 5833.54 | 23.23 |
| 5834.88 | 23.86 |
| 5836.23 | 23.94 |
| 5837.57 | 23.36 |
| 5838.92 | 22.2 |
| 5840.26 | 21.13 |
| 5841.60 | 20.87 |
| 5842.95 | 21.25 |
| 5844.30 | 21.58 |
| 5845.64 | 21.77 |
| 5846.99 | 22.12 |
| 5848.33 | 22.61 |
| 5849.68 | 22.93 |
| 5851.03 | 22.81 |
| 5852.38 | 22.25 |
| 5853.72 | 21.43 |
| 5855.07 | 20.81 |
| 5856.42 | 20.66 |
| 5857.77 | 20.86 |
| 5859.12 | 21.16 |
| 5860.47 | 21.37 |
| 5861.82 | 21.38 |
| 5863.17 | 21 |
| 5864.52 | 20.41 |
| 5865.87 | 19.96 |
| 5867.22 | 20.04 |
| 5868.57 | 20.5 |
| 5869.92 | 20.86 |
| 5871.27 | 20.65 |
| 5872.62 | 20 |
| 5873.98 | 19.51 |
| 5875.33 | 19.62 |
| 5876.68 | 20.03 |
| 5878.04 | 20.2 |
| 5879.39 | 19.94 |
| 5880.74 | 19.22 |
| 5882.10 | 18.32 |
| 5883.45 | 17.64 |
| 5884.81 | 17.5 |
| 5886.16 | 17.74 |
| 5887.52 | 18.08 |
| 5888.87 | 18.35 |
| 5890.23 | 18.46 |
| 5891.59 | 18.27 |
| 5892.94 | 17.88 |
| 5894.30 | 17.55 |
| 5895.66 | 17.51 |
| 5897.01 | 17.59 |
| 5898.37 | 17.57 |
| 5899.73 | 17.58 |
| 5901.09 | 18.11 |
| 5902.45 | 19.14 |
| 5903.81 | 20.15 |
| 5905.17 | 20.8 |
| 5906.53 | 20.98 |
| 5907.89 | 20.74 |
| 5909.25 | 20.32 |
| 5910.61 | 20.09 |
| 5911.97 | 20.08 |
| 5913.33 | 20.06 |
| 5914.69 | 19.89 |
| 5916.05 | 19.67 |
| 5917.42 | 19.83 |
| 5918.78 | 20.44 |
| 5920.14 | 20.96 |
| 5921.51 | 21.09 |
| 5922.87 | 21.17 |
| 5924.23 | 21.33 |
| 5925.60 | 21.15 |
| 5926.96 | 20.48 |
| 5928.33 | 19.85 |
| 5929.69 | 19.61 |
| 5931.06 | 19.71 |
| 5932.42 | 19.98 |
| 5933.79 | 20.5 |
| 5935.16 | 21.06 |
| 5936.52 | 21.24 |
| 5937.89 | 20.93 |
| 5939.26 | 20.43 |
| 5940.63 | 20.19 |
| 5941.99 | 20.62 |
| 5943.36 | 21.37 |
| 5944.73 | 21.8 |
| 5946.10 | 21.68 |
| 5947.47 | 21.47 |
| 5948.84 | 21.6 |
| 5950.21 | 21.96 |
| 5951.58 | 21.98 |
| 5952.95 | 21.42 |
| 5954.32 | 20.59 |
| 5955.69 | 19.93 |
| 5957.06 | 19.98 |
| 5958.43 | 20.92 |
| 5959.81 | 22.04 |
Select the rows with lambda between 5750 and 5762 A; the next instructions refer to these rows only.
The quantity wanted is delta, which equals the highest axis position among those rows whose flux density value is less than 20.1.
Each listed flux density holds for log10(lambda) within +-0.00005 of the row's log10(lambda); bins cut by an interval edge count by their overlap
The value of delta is 5761.45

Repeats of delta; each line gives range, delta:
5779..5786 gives 5785.38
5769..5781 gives 5774.74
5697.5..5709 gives 5708.63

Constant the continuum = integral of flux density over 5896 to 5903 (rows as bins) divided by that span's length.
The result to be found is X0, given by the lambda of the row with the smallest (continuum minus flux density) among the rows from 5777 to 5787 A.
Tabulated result 5778.73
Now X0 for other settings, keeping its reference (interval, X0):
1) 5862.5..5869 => 5863.17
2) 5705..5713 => 5712.58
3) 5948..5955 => 5951.58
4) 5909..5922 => 5921.51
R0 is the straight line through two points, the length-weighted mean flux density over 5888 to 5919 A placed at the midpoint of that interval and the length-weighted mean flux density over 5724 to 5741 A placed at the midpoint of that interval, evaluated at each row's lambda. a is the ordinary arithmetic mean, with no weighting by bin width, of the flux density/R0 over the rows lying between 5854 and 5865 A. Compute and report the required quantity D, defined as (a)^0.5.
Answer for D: 1.022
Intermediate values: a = 1.04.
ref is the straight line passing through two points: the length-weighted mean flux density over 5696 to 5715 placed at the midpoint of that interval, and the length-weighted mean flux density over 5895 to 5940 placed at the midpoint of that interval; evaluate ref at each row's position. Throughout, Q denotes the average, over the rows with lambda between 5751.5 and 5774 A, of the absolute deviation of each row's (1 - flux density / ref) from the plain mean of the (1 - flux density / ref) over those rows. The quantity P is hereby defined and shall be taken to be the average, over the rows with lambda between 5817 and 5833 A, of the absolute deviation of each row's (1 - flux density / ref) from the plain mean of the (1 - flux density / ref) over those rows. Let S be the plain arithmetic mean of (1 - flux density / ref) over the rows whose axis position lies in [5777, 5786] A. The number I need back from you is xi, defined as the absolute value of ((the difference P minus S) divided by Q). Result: 0.2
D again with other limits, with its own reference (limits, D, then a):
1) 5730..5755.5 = 1.000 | 1.00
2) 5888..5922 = 1.006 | 1.01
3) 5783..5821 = 0.997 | 0.99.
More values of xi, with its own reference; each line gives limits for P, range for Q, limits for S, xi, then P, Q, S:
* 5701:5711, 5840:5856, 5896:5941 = 0.3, 0.004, 0.031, -0.004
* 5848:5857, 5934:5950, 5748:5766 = 2.2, 0.041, 0.022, -0.009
